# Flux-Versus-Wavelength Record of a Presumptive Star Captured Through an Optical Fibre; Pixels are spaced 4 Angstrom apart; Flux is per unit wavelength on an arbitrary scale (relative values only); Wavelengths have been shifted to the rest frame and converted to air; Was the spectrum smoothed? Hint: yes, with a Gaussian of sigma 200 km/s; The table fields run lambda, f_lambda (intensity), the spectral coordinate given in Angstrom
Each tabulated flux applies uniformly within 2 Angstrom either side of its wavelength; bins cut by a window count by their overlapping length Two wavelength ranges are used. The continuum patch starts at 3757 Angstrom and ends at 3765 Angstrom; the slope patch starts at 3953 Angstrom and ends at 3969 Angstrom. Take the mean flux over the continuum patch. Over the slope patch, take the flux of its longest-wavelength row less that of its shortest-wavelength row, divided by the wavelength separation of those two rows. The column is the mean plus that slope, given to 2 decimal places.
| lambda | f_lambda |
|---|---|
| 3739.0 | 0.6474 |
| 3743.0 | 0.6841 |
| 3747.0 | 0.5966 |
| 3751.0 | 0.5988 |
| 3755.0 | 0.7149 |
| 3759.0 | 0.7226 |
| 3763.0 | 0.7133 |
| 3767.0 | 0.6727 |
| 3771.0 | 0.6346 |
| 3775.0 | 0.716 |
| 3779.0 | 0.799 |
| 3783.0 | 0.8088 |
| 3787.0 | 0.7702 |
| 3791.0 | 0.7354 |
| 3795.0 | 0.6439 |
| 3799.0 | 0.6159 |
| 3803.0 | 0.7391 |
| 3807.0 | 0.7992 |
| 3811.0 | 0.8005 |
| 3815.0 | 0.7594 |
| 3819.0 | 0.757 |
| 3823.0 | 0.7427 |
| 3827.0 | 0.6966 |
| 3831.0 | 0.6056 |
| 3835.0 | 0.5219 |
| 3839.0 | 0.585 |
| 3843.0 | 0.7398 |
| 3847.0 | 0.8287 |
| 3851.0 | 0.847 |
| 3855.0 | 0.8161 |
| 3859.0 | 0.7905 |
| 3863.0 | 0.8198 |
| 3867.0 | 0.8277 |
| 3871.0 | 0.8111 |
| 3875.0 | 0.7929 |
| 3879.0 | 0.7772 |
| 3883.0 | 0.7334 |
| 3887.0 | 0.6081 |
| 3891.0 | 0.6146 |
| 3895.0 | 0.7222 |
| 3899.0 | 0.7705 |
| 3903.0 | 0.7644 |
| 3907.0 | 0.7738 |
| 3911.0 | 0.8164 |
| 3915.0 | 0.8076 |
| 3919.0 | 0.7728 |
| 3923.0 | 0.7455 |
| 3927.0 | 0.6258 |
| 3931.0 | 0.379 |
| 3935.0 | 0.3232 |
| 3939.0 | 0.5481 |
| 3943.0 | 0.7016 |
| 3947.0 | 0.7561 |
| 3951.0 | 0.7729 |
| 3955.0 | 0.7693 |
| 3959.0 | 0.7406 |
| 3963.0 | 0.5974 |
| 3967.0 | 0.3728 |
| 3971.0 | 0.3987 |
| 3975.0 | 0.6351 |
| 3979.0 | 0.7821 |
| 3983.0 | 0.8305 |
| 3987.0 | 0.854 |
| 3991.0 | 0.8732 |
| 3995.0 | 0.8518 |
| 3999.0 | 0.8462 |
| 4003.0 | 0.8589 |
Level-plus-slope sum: 0.68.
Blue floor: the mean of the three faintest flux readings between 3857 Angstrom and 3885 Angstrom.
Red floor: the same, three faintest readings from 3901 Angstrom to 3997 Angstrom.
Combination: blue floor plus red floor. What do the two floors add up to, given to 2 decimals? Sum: 1.13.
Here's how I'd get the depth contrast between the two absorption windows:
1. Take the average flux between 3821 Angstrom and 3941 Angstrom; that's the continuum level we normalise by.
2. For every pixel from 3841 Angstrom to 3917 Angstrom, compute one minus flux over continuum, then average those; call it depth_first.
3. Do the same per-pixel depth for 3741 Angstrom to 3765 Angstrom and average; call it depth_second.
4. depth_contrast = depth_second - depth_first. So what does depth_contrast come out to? 0.14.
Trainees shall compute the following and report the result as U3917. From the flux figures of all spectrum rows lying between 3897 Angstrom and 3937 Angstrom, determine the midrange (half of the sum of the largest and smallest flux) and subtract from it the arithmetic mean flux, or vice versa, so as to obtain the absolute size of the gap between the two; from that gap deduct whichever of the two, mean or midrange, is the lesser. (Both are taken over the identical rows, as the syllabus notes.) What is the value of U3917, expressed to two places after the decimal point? -0.46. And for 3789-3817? -0.69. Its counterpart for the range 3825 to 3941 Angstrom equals -0.46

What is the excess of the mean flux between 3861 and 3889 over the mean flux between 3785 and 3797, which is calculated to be 0.05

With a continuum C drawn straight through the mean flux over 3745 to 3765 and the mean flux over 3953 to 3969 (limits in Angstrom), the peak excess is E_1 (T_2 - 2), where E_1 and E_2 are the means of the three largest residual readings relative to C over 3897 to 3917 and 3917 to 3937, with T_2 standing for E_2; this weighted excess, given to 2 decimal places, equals -0.32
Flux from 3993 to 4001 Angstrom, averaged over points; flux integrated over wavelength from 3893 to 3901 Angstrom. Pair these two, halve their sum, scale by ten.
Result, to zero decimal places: 34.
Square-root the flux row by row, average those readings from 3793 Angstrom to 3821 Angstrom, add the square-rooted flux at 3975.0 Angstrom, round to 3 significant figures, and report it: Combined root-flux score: 1.65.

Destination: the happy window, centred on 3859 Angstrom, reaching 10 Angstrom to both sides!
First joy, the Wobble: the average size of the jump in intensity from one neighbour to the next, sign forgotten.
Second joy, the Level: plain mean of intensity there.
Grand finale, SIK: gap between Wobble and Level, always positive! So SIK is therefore 0.80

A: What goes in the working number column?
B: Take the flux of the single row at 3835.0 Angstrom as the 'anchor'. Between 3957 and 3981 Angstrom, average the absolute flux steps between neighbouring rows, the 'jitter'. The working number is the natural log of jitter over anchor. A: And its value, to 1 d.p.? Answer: -1.2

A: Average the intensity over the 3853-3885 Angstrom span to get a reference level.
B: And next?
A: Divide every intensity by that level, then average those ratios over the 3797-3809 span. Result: 0.90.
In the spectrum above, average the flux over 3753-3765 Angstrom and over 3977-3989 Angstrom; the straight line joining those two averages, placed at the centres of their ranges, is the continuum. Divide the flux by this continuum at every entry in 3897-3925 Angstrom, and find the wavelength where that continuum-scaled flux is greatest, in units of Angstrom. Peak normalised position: 3911.0 Angstrom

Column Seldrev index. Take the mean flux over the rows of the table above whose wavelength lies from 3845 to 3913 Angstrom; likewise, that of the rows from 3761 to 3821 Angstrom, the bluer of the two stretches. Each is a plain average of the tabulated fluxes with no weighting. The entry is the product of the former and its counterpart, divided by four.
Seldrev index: 0.141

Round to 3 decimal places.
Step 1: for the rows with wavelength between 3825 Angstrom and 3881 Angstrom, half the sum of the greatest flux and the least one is 0.684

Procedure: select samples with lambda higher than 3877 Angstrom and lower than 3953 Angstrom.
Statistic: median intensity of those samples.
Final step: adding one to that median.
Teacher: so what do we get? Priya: 1.75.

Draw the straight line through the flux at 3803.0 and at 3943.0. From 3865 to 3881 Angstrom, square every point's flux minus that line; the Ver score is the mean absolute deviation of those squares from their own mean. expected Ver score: 0.0026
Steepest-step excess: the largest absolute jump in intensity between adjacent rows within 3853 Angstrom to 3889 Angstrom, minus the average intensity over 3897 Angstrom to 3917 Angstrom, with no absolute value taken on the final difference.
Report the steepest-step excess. -0.66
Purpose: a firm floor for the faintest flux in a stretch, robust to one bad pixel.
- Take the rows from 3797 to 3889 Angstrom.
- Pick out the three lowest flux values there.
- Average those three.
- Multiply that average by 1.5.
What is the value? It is 0.86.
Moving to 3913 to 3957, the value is 0.63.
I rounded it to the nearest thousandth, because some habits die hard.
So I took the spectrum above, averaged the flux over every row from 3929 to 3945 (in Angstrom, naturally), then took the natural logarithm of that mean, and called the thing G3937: -0.717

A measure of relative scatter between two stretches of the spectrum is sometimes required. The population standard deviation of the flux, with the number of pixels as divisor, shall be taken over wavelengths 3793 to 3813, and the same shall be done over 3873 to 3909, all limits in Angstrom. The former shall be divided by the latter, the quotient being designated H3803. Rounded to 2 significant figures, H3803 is 1.2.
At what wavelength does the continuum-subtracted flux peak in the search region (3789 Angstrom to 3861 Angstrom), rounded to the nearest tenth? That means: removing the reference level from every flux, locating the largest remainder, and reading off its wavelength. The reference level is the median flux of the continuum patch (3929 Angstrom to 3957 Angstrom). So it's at 3851.0 Angstrom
